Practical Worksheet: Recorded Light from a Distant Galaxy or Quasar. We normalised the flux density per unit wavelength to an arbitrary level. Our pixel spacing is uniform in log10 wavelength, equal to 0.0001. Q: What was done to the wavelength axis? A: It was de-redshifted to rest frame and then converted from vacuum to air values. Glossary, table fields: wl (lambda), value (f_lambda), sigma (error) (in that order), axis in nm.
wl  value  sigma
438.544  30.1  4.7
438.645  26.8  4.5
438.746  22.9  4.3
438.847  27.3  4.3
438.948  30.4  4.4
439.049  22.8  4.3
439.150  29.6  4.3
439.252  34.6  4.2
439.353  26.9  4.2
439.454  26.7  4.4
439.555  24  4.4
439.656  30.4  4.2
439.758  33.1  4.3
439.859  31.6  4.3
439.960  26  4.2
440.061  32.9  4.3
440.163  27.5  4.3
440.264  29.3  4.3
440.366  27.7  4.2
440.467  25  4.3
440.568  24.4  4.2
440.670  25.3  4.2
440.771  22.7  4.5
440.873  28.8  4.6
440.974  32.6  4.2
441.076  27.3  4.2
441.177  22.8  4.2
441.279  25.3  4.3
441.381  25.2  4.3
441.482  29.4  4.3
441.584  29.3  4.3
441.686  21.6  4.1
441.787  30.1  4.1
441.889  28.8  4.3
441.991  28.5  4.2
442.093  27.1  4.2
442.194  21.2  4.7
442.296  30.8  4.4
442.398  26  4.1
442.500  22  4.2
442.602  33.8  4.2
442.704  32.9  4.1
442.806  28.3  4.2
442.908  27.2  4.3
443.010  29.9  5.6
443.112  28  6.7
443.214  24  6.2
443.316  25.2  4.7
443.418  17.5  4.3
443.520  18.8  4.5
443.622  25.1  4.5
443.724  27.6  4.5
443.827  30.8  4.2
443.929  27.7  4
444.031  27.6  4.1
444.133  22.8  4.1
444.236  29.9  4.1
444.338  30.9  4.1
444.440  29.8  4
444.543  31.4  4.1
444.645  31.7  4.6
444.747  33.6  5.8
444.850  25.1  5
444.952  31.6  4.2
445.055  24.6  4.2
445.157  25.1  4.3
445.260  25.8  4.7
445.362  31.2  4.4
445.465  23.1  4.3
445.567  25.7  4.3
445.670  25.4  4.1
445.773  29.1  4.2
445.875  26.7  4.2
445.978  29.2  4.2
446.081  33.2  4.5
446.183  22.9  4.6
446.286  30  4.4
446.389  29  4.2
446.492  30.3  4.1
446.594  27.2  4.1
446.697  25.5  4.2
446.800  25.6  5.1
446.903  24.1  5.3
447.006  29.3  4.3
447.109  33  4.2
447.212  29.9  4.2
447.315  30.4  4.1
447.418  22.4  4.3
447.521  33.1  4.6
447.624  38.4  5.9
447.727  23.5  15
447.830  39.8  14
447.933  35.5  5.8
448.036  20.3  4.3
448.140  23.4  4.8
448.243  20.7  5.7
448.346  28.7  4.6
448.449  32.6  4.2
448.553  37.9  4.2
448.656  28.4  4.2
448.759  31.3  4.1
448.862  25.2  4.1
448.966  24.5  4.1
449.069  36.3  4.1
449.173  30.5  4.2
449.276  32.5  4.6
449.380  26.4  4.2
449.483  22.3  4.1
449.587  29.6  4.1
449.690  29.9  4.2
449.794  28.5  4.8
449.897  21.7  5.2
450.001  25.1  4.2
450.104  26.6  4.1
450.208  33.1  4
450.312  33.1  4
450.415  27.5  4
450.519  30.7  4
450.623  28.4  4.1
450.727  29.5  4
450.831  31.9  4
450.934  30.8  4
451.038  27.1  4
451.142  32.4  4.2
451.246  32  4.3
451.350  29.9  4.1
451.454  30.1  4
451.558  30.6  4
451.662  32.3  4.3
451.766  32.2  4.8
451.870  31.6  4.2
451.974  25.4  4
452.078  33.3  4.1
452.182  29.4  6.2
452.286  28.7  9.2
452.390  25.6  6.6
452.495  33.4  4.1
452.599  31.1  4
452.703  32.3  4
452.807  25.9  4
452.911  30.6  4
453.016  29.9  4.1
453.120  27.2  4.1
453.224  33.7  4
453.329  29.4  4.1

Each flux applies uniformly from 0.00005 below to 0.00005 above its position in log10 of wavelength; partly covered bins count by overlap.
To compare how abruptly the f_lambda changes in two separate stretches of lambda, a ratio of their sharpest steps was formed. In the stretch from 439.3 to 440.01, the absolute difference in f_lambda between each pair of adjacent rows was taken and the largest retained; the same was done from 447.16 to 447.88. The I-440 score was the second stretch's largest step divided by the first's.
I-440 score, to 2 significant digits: 2.5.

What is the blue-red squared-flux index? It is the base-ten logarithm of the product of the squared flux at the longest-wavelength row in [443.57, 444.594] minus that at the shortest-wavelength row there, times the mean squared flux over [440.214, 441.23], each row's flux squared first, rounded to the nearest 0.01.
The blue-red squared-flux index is 5.41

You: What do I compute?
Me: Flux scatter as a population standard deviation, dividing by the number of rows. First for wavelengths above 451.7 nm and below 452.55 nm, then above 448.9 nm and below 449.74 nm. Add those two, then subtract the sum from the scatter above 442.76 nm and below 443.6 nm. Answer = -3.0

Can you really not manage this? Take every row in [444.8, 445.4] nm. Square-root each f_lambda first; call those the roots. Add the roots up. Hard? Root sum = 31.3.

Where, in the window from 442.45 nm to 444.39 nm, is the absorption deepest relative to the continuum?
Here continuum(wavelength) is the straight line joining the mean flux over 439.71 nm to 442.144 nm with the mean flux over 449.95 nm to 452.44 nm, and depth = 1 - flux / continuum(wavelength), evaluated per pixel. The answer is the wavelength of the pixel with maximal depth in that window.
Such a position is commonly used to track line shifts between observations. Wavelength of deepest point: 443.418 nm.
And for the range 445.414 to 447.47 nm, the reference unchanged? 447.418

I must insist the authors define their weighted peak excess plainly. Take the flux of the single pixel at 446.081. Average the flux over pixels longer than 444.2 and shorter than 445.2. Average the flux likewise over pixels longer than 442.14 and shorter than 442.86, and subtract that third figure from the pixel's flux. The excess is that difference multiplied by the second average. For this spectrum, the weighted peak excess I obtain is 157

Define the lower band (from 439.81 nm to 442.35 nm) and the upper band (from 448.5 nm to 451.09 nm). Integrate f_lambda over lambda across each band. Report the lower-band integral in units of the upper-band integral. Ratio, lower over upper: 0.917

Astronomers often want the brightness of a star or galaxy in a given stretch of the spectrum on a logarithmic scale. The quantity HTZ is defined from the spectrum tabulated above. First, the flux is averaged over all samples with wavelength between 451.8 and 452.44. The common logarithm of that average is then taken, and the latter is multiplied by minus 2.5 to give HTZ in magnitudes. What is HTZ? -3.66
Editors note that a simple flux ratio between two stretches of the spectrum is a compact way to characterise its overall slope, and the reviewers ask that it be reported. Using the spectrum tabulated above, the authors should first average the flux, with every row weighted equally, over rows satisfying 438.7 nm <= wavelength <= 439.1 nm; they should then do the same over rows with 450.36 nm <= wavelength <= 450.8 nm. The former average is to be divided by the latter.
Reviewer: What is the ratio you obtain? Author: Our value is 0.89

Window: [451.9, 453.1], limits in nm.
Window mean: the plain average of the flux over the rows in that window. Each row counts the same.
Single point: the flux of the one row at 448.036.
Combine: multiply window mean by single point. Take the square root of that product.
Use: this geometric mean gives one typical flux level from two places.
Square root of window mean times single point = 24.5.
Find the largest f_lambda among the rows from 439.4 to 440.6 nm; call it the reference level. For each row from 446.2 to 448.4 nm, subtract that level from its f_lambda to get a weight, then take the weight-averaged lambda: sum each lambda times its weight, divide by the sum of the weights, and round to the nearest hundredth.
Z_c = 447.36 nm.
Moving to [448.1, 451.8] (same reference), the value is 449.68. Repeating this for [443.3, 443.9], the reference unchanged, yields 443.51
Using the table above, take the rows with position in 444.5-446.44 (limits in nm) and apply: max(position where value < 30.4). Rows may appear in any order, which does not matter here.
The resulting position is 446.389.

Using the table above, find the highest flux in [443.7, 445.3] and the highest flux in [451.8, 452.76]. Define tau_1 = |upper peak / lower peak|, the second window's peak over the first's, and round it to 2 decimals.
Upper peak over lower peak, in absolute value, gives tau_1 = 0.99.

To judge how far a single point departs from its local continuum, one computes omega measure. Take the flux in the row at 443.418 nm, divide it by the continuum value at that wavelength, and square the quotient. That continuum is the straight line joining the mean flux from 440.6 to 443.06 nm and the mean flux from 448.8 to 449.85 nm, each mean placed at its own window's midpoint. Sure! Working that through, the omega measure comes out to 0.40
